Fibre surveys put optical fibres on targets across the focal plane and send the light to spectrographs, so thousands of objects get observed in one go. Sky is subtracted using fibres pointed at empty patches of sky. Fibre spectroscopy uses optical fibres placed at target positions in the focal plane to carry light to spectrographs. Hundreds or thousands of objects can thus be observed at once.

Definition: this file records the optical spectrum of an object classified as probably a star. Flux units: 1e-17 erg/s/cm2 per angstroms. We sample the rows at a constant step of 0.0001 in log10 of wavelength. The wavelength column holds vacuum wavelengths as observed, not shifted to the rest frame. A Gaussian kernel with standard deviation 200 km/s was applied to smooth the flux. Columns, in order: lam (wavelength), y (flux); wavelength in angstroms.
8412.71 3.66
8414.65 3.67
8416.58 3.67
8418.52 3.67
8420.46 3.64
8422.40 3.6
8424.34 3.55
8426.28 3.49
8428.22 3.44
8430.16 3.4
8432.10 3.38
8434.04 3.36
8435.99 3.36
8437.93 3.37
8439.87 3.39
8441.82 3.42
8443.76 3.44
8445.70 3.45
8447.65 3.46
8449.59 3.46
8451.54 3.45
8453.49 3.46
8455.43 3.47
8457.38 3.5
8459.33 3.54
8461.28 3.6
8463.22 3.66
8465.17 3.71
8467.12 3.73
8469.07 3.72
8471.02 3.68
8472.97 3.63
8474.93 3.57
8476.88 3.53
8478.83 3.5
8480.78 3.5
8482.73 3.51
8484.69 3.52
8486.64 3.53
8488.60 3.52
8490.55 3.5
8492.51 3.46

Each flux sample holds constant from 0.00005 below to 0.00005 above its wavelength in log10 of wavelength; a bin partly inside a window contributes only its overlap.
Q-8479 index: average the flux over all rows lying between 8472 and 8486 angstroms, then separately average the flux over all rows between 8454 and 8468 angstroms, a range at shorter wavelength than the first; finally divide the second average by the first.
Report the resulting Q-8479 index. 1.02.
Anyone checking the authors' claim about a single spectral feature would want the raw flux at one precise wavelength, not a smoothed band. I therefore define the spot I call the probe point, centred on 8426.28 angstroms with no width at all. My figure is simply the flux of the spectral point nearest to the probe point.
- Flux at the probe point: 3.49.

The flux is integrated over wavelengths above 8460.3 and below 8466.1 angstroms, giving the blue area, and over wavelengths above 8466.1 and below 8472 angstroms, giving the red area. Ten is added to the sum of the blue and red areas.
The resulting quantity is 53.1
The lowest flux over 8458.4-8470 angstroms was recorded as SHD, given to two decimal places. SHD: 3.54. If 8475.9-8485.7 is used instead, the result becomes 3.50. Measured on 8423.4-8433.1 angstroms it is 3.38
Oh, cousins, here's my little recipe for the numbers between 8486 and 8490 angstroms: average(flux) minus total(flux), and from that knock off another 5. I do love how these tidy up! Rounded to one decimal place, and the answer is -8.5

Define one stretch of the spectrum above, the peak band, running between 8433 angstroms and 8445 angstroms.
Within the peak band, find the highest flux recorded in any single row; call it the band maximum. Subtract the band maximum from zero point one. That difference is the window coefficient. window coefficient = -3.34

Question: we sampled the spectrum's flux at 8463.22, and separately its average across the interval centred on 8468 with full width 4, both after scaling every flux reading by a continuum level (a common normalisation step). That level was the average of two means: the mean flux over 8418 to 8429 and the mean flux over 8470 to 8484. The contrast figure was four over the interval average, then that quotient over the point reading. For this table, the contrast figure 3.72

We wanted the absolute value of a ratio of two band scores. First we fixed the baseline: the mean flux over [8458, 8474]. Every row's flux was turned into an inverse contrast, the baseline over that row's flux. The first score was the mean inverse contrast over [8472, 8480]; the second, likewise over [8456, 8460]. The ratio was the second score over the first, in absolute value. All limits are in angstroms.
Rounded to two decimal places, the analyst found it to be 1.01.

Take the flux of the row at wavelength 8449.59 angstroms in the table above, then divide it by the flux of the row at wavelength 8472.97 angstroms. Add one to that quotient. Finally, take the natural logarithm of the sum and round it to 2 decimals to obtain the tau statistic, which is 0.67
